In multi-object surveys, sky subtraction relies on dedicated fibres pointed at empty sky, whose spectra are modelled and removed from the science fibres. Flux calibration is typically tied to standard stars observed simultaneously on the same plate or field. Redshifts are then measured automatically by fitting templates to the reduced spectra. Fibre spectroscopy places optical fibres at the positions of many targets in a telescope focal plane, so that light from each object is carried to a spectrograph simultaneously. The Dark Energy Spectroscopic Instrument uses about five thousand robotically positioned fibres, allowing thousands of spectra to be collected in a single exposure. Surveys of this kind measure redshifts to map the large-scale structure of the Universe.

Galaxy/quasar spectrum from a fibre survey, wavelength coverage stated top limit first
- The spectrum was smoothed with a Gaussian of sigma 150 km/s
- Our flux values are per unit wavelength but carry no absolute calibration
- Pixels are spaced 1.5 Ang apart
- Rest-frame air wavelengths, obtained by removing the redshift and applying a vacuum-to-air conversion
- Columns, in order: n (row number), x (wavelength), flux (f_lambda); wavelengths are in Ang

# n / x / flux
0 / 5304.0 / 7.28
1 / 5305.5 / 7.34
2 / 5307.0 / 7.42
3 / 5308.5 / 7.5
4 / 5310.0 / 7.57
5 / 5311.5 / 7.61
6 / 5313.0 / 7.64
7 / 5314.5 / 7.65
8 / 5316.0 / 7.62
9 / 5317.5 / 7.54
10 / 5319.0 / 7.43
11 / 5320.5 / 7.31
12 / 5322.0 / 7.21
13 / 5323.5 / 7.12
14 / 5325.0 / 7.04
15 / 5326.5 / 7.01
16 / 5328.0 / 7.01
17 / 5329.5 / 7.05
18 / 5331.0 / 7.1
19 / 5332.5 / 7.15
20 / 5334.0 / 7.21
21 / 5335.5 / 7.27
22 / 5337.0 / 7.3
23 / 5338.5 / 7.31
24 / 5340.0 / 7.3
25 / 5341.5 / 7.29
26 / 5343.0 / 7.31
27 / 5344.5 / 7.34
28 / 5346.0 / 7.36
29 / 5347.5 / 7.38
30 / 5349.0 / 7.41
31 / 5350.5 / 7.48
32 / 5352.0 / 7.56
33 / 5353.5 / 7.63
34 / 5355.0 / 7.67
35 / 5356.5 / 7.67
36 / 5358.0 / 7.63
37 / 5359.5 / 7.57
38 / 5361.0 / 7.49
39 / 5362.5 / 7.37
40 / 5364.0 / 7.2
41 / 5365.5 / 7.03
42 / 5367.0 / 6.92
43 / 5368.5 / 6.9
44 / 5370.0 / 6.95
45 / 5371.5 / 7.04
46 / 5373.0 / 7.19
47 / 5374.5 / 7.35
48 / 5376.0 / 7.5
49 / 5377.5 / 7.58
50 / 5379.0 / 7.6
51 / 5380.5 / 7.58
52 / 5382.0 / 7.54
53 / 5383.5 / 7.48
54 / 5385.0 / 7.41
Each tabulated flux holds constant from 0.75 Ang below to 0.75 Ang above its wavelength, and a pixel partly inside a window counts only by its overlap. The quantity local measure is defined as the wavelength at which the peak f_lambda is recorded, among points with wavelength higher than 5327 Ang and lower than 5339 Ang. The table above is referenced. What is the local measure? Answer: 5338.5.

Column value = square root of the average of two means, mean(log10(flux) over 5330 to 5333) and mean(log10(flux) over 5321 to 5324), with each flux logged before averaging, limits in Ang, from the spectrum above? 0.924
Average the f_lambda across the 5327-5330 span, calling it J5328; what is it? 7.03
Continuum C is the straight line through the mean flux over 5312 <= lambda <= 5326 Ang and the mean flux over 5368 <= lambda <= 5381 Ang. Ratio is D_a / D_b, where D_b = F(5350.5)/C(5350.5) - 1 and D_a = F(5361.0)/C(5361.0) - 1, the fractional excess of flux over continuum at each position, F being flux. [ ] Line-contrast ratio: 1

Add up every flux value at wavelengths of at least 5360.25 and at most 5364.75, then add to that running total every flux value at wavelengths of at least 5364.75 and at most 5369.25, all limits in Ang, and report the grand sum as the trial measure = 42.9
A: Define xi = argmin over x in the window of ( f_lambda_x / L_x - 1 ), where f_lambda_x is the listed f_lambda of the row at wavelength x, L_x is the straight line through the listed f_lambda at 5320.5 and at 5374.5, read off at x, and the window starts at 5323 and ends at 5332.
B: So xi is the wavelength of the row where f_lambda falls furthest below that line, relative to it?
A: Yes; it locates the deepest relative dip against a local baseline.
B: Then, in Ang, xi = 5328.0 Ang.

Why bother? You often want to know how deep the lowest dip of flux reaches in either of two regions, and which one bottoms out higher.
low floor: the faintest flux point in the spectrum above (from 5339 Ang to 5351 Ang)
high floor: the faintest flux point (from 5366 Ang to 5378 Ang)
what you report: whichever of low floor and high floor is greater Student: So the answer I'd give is 7.29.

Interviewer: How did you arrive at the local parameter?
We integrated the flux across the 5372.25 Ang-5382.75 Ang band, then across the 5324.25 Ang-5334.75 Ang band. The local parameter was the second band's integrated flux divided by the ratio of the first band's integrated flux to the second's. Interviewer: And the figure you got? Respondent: 70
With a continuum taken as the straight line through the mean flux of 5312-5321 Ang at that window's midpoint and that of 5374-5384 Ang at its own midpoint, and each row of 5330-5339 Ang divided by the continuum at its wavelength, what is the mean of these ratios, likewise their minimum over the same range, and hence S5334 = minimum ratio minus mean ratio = -0.016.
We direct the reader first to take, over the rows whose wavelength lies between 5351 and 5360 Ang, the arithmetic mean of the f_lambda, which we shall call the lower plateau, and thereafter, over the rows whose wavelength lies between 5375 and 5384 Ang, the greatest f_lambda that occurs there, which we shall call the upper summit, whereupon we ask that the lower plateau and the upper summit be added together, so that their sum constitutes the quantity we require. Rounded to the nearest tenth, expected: 15.2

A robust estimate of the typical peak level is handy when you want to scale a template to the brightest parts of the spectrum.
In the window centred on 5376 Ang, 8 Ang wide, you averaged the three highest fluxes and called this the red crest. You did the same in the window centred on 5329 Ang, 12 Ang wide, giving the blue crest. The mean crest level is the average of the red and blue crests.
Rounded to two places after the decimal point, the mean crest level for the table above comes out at 7.36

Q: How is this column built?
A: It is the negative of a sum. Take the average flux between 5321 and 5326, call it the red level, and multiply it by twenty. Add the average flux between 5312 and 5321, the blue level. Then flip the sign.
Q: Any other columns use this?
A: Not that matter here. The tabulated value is -150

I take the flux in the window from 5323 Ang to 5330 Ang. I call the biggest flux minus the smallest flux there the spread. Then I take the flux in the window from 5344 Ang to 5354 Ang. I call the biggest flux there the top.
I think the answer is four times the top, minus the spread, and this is 30.4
